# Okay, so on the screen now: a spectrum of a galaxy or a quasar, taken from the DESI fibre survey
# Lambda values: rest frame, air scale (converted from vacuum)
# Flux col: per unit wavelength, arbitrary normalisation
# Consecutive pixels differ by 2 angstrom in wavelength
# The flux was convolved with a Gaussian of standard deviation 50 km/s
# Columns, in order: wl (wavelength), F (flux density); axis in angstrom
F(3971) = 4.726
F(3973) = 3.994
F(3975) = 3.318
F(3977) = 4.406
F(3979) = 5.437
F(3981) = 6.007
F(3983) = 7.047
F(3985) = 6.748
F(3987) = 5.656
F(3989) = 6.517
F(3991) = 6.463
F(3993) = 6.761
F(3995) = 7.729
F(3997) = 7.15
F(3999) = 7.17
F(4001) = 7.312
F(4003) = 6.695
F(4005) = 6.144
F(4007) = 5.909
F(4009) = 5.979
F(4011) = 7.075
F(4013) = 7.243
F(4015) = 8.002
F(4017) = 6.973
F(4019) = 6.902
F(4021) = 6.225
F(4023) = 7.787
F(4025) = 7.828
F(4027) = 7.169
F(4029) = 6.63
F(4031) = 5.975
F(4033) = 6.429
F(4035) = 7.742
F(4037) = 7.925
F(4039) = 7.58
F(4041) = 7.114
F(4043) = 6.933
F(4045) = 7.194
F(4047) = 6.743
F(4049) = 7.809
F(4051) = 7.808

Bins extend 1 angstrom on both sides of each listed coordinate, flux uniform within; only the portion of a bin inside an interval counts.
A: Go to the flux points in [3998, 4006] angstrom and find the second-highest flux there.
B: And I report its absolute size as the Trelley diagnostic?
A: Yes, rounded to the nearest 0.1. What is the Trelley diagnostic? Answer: 7.2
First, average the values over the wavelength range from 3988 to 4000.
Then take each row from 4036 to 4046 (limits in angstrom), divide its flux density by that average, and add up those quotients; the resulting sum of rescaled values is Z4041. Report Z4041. 5.3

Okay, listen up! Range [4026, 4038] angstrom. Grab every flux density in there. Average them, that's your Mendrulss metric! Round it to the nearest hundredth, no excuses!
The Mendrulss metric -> 6.98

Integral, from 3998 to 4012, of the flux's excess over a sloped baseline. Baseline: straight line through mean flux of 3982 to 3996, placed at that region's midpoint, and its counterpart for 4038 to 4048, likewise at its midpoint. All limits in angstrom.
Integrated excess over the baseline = -3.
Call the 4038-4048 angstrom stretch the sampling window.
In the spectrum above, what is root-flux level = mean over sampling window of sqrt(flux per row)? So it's 2.67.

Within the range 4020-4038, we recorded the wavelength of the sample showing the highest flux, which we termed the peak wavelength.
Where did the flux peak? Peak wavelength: 4037 angstrom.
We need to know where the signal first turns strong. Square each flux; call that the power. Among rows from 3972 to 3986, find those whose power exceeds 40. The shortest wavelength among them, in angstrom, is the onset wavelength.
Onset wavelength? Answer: 3983 angstrom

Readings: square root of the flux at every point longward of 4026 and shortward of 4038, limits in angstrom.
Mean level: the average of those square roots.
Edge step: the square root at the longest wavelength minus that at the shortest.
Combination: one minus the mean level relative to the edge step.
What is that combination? -18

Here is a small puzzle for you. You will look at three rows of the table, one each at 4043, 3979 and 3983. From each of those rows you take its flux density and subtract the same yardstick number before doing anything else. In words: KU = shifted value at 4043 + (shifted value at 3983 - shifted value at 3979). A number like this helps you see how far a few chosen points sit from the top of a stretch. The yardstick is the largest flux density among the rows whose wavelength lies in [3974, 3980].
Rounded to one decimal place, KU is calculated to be 3.1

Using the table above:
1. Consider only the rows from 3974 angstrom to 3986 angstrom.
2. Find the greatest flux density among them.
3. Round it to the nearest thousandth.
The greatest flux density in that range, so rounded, 7.047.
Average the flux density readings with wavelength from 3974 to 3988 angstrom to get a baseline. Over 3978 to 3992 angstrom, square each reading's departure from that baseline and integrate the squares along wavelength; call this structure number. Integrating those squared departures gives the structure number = 12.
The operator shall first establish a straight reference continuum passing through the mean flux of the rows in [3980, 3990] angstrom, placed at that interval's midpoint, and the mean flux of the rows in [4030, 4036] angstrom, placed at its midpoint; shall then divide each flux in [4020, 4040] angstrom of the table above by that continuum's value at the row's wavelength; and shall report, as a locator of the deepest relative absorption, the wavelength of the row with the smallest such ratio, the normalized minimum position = 4031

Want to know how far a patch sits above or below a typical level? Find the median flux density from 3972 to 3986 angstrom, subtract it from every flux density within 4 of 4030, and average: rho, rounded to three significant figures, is 1.11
